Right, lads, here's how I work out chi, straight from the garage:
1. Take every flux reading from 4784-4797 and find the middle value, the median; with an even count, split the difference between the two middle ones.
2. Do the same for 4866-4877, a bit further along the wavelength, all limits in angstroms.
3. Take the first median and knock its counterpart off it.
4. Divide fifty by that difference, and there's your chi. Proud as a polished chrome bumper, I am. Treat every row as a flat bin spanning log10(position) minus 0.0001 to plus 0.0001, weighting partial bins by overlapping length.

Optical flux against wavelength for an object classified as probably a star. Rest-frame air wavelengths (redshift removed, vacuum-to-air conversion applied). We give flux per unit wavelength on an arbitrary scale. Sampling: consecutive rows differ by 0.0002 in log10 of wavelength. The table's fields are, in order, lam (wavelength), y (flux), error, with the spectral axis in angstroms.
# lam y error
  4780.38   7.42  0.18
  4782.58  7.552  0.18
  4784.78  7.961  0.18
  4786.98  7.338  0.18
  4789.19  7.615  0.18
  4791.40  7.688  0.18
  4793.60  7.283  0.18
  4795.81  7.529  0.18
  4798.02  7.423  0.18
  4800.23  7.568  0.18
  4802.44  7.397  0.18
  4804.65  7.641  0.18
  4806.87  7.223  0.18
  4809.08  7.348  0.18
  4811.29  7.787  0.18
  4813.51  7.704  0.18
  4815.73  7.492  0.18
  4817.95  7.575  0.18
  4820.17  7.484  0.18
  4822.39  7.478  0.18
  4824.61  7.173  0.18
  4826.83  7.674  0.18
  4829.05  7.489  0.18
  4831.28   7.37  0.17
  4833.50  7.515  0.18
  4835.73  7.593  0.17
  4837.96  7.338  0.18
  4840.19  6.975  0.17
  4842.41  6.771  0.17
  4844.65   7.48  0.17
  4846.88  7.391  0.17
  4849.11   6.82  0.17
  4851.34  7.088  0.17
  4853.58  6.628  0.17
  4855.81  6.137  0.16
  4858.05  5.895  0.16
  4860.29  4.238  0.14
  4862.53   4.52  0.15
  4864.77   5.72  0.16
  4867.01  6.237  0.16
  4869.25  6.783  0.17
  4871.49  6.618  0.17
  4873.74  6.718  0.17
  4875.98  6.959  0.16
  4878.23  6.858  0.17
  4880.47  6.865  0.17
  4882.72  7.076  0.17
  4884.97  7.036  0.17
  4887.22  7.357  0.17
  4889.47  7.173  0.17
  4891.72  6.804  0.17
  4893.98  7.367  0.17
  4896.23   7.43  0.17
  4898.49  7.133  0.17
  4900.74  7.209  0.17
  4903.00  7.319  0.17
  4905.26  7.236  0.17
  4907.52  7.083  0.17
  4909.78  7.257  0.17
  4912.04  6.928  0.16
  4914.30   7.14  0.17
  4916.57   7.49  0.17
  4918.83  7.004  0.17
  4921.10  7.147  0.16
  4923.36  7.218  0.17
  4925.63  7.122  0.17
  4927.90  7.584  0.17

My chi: 59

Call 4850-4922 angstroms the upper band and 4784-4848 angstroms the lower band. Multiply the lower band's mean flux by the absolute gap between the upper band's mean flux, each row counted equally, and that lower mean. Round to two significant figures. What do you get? 5.2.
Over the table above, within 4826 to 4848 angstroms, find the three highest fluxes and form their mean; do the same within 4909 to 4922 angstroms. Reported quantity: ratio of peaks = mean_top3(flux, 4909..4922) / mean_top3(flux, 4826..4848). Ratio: 0.96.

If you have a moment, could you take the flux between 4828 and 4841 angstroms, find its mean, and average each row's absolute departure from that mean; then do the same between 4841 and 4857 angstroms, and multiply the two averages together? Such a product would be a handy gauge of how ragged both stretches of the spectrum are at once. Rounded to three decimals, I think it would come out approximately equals 0.055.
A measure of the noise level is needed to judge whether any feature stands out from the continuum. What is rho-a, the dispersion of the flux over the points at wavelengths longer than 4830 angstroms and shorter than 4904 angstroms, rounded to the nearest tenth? 0.8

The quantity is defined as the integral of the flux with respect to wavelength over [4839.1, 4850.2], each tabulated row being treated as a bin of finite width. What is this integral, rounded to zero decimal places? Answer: 79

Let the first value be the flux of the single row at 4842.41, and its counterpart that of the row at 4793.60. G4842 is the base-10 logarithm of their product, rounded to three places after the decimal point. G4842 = 1.693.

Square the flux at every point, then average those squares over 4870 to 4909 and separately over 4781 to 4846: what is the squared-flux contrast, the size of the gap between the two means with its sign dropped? 5.7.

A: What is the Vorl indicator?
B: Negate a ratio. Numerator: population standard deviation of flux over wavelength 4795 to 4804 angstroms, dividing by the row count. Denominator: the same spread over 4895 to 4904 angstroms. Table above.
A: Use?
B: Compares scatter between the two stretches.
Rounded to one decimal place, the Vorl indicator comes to -0.6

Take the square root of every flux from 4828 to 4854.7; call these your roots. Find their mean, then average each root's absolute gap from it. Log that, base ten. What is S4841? -1.26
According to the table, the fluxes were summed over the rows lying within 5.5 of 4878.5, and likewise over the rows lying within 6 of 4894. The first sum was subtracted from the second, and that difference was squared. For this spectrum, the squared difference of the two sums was 2.0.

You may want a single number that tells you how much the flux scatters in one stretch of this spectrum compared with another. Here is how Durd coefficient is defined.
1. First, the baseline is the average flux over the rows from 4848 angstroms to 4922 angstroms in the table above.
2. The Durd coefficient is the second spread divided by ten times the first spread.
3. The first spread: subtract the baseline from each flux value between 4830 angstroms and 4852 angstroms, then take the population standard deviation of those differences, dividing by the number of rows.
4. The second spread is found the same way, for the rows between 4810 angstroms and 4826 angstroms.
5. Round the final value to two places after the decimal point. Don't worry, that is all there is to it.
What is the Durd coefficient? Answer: 0.06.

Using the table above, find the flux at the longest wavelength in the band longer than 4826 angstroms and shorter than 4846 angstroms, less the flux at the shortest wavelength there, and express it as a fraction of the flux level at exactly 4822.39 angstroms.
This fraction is -0.026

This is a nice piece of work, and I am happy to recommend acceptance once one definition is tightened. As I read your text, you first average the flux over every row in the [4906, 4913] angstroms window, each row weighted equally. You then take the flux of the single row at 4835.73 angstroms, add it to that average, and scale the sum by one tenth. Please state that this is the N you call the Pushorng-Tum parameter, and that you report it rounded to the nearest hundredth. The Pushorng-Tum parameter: 1.47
